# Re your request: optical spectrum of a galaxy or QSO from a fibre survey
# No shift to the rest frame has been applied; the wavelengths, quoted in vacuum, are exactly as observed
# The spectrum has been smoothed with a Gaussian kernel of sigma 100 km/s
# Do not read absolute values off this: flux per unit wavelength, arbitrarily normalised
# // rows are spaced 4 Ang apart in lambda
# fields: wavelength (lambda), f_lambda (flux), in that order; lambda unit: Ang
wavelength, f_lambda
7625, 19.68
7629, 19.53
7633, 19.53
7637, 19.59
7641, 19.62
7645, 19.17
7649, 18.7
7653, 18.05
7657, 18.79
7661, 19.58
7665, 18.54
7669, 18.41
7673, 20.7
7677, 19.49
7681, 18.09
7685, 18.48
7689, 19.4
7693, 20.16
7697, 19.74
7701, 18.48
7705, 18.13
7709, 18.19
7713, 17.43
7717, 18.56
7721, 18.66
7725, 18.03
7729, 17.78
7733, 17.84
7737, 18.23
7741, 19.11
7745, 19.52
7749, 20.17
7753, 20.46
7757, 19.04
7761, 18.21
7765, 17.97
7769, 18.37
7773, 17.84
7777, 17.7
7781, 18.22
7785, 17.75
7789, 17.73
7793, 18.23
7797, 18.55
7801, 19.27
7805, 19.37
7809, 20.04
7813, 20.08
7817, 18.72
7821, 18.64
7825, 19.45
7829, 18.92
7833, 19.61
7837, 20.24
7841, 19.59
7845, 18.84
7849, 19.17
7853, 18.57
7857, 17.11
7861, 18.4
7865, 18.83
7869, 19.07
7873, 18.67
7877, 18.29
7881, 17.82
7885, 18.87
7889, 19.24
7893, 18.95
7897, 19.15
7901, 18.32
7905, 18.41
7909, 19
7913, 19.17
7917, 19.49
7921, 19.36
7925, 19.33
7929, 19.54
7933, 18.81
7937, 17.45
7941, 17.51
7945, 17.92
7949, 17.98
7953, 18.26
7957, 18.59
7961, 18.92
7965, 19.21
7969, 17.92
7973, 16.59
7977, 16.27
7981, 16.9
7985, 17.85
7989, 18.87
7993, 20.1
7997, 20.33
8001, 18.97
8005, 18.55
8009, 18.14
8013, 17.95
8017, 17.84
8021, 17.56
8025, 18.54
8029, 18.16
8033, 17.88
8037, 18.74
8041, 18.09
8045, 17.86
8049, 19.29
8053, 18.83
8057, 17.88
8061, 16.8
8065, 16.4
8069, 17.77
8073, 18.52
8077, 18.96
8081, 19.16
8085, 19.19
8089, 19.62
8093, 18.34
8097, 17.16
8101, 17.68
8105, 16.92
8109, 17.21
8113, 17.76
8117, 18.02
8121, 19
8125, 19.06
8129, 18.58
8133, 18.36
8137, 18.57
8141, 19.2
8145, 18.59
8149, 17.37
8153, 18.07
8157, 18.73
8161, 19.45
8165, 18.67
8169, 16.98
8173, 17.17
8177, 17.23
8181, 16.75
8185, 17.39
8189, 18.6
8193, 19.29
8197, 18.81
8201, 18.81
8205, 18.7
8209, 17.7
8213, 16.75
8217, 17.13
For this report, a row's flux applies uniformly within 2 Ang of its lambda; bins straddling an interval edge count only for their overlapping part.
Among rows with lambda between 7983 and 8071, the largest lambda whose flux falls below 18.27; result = 8069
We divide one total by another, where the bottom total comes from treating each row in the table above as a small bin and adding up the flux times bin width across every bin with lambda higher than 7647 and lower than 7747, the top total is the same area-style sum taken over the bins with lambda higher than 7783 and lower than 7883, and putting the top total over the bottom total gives 1.01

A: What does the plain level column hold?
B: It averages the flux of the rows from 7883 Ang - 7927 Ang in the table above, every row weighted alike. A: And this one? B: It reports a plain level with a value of 19.0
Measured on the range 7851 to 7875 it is 18.4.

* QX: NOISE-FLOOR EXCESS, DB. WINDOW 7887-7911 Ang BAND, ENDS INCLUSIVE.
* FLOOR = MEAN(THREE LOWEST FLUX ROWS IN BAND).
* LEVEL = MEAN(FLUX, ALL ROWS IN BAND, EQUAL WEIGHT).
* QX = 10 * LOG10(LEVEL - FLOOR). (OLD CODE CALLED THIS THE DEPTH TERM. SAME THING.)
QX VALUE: -5.5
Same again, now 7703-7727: -5.2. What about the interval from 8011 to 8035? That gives -6.4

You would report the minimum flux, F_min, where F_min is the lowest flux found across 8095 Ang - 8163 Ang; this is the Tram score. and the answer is 16.92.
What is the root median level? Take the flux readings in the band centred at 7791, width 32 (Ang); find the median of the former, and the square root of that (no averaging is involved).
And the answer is 4.27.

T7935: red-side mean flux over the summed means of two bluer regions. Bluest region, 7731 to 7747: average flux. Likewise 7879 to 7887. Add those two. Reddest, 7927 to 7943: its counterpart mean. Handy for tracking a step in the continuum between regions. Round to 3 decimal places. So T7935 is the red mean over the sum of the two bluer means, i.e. 0.495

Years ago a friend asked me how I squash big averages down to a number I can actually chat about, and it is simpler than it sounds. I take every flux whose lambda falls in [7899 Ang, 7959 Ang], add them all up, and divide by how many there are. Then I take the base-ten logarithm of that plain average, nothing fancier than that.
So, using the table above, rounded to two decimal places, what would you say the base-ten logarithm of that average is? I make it 1.27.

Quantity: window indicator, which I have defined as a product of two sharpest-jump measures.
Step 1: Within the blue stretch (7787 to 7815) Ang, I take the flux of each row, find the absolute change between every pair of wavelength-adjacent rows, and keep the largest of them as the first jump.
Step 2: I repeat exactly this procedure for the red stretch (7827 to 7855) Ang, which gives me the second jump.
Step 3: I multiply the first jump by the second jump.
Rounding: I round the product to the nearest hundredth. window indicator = 0.54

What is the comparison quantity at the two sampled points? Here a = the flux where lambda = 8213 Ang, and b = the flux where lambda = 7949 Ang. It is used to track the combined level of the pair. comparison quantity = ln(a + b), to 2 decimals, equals 3.55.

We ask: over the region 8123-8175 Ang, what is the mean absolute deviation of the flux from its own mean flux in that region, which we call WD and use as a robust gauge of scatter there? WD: 0.60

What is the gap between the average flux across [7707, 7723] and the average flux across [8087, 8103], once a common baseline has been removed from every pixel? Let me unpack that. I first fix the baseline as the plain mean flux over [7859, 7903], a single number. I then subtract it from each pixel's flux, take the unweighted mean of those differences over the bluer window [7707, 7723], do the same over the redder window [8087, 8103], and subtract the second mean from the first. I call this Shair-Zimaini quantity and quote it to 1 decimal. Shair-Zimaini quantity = 0.0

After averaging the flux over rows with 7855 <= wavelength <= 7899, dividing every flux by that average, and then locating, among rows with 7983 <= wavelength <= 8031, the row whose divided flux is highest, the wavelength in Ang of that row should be 7997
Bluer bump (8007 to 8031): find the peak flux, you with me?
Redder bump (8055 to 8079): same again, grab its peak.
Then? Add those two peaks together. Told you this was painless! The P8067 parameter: 37.5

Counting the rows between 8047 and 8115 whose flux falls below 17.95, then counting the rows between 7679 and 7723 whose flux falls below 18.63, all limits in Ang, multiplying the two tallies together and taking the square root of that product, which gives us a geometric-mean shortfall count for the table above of 7.9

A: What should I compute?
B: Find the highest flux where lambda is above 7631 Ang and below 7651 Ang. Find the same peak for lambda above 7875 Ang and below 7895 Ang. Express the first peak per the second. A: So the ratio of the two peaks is 1.02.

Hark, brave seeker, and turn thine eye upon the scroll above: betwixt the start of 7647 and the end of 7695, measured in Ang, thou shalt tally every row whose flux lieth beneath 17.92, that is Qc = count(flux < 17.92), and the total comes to 0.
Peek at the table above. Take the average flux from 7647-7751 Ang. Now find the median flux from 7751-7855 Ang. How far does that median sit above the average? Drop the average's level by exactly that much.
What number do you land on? 18.8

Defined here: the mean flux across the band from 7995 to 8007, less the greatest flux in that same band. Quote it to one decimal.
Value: -1.0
